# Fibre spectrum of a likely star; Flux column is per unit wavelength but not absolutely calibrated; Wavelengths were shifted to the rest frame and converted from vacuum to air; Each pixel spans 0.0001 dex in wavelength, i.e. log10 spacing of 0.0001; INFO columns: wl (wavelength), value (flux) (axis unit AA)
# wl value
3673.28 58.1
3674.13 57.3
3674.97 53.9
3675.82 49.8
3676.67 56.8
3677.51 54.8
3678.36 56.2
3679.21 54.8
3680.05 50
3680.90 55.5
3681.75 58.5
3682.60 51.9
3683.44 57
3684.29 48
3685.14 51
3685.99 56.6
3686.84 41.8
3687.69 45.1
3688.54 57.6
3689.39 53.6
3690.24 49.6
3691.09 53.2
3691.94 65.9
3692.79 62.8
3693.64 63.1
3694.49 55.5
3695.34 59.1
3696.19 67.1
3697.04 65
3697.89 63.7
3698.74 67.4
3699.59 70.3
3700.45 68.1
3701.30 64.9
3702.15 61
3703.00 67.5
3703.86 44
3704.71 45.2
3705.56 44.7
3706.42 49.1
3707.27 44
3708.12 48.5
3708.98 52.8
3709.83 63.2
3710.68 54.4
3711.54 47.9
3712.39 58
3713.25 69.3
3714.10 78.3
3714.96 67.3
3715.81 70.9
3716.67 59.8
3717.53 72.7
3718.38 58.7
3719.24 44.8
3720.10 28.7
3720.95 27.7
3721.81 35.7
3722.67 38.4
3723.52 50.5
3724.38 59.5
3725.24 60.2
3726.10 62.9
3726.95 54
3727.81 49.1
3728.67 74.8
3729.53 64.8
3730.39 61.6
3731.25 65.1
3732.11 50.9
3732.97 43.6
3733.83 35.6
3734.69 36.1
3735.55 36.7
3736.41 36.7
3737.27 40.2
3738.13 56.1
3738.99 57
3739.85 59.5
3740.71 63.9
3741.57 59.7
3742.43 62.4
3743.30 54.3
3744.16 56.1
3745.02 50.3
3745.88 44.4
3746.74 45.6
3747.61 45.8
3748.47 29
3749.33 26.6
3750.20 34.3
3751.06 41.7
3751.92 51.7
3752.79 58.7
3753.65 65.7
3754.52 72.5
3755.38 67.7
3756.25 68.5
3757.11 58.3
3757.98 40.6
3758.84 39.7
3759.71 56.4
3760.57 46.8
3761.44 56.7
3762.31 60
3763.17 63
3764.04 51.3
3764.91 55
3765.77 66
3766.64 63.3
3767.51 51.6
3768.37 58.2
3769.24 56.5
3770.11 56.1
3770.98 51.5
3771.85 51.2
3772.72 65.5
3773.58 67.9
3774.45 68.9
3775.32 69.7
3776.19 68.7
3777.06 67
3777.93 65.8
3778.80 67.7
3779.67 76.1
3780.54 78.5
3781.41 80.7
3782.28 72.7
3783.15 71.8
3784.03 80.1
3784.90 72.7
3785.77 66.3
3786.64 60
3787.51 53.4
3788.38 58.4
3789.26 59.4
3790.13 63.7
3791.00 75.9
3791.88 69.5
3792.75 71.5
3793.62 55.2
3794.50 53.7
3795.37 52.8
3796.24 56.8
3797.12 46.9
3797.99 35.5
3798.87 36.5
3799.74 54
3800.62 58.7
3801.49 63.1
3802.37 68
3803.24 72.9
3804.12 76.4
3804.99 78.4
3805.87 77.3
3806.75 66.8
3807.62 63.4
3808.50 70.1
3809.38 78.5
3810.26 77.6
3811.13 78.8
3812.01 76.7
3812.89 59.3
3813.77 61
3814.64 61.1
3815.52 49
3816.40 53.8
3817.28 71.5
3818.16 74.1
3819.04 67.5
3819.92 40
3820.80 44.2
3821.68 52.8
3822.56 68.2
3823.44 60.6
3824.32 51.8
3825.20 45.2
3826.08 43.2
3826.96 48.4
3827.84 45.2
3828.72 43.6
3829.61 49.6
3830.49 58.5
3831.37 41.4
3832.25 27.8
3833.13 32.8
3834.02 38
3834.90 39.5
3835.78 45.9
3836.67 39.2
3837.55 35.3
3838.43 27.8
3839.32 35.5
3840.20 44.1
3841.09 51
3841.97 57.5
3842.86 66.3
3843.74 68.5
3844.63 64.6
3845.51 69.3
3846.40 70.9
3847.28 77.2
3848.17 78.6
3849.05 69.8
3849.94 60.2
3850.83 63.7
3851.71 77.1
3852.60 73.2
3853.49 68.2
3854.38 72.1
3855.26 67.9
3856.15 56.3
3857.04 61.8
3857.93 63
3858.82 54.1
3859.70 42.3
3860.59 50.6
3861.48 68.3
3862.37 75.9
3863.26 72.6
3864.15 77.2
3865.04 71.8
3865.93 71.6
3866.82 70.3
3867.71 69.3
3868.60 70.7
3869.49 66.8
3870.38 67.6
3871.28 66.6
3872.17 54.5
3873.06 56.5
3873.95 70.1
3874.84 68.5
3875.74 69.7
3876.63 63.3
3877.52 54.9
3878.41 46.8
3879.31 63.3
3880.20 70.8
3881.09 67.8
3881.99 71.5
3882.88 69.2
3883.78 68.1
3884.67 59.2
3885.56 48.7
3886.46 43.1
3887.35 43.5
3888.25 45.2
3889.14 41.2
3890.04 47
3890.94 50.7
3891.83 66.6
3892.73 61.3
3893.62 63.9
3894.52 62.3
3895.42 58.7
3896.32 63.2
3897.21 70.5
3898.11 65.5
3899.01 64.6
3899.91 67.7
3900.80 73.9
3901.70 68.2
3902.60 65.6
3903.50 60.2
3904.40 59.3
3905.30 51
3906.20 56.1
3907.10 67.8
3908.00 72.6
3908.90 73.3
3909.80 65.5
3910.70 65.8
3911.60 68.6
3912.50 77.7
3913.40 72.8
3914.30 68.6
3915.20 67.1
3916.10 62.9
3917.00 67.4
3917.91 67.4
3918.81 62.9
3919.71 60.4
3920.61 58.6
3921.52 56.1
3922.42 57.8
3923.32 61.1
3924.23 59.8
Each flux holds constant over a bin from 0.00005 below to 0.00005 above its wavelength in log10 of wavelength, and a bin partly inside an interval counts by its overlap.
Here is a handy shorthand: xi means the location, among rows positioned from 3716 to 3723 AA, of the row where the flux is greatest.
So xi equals 3717.53 AA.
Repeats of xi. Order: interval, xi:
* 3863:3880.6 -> 3864.15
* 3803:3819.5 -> 3811.13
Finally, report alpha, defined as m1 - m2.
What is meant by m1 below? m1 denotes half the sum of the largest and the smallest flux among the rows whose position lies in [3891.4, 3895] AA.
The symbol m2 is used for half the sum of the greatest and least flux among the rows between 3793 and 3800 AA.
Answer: 18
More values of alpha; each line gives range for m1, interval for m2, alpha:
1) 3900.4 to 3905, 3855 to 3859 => 6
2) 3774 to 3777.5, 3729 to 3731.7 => 5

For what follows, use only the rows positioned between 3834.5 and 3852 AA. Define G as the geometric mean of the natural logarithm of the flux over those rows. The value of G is 3.99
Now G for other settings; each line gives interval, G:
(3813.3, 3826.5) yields 4.01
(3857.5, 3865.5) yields 4.14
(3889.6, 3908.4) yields 4.13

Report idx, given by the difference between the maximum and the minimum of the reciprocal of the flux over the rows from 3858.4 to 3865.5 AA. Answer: 0.011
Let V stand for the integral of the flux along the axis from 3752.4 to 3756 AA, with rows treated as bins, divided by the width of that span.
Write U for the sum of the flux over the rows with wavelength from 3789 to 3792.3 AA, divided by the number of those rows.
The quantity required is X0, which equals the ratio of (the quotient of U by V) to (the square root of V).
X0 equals 0.12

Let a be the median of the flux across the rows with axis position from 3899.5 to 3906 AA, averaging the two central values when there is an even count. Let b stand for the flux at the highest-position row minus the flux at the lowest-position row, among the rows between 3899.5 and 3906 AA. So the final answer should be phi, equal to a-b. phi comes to 82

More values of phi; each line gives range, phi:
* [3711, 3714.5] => 33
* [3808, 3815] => 82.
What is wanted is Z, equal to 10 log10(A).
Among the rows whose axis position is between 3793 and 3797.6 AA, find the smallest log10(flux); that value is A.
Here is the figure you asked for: 2.23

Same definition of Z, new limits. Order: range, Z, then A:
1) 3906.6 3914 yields 2.59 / 1.82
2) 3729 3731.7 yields 2.53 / 1.79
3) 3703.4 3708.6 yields 2.16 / 1.64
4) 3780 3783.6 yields 2.69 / 1.86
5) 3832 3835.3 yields 1.60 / 1.44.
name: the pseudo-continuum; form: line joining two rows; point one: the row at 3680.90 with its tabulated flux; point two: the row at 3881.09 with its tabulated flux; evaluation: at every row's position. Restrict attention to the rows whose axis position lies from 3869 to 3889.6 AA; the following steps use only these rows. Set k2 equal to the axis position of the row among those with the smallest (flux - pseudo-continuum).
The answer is 3889.14 AA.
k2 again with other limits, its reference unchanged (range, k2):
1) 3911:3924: 3921.52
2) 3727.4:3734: 3733.83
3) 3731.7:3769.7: 3749.33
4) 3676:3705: 3686.84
